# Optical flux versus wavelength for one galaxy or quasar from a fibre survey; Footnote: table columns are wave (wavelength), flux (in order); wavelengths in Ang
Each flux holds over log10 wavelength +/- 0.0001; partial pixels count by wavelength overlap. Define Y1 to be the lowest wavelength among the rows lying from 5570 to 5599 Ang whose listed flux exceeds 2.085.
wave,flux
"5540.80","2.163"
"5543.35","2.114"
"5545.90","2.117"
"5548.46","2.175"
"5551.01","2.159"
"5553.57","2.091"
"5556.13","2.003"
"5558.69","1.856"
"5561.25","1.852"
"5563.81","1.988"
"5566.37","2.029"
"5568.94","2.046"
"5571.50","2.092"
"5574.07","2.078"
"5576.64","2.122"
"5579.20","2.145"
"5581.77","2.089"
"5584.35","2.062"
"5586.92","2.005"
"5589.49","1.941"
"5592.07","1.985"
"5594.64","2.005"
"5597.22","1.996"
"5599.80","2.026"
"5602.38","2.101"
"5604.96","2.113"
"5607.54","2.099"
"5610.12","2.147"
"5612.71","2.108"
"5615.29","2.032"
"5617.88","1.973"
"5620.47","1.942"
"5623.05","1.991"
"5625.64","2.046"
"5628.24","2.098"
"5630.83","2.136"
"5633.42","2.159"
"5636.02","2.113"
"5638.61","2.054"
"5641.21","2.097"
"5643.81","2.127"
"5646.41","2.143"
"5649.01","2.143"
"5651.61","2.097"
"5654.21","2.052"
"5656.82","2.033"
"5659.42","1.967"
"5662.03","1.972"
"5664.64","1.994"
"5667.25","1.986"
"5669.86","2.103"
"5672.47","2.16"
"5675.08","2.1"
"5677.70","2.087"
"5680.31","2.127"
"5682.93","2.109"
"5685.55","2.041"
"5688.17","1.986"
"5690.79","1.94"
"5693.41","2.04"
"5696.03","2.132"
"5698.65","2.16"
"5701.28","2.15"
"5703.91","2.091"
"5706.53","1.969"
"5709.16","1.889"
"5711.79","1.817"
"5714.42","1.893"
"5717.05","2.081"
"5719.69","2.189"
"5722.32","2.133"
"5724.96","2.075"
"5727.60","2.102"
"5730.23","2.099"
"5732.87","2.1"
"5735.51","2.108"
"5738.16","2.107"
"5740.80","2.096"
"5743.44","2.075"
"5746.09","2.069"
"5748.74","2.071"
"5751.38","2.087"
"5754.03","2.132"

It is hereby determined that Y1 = 5571.50 Ang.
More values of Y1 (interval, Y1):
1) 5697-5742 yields 5698.65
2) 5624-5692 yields 5628.24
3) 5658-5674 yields 5669.86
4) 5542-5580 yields 5543.35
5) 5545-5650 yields 5545.90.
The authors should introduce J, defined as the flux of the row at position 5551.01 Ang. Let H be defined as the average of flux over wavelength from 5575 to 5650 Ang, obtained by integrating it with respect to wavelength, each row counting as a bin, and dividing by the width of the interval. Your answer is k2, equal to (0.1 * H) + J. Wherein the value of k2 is 2.37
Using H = 2.07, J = 2.159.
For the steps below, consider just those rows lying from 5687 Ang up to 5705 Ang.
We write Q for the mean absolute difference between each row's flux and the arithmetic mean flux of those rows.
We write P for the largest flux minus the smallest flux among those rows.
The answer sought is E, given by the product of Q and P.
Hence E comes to 0.0156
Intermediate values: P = 0.220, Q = 0.071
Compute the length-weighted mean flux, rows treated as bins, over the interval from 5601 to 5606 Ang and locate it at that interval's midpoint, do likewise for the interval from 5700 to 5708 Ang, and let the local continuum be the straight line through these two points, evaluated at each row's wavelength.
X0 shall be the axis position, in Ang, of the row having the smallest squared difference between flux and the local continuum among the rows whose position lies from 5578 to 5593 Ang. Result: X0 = 5581.77 Ang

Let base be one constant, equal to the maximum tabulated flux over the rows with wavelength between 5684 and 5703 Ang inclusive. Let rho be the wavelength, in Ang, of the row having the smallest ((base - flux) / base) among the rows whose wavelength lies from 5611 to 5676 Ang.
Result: 5672.47 Ang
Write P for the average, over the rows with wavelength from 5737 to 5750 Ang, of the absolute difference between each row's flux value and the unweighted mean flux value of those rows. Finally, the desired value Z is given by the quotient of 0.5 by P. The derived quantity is 35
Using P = 0.014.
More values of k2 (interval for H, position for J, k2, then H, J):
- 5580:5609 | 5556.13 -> 2.21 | 2.04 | 2.003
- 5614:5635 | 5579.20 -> 2.35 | 2.05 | 2.145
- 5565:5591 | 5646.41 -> 2.35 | 2.06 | 2.143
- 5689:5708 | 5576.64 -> 2.33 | 2.07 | 2.122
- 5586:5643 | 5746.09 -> 2.27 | 2.05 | 2.069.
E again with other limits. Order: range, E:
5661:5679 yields 0.0118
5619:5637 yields 0.0142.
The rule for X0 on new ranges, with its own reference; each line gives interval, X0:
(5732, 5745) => 5743.44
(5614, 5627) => 5625.64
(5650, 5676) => 5651.61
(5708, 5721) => 5717.05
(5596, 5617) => 5602.38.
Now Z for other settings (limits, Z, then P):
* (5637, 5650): 17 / 0.030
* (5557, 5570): 6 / 0.080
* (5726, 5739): 145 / 0.003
